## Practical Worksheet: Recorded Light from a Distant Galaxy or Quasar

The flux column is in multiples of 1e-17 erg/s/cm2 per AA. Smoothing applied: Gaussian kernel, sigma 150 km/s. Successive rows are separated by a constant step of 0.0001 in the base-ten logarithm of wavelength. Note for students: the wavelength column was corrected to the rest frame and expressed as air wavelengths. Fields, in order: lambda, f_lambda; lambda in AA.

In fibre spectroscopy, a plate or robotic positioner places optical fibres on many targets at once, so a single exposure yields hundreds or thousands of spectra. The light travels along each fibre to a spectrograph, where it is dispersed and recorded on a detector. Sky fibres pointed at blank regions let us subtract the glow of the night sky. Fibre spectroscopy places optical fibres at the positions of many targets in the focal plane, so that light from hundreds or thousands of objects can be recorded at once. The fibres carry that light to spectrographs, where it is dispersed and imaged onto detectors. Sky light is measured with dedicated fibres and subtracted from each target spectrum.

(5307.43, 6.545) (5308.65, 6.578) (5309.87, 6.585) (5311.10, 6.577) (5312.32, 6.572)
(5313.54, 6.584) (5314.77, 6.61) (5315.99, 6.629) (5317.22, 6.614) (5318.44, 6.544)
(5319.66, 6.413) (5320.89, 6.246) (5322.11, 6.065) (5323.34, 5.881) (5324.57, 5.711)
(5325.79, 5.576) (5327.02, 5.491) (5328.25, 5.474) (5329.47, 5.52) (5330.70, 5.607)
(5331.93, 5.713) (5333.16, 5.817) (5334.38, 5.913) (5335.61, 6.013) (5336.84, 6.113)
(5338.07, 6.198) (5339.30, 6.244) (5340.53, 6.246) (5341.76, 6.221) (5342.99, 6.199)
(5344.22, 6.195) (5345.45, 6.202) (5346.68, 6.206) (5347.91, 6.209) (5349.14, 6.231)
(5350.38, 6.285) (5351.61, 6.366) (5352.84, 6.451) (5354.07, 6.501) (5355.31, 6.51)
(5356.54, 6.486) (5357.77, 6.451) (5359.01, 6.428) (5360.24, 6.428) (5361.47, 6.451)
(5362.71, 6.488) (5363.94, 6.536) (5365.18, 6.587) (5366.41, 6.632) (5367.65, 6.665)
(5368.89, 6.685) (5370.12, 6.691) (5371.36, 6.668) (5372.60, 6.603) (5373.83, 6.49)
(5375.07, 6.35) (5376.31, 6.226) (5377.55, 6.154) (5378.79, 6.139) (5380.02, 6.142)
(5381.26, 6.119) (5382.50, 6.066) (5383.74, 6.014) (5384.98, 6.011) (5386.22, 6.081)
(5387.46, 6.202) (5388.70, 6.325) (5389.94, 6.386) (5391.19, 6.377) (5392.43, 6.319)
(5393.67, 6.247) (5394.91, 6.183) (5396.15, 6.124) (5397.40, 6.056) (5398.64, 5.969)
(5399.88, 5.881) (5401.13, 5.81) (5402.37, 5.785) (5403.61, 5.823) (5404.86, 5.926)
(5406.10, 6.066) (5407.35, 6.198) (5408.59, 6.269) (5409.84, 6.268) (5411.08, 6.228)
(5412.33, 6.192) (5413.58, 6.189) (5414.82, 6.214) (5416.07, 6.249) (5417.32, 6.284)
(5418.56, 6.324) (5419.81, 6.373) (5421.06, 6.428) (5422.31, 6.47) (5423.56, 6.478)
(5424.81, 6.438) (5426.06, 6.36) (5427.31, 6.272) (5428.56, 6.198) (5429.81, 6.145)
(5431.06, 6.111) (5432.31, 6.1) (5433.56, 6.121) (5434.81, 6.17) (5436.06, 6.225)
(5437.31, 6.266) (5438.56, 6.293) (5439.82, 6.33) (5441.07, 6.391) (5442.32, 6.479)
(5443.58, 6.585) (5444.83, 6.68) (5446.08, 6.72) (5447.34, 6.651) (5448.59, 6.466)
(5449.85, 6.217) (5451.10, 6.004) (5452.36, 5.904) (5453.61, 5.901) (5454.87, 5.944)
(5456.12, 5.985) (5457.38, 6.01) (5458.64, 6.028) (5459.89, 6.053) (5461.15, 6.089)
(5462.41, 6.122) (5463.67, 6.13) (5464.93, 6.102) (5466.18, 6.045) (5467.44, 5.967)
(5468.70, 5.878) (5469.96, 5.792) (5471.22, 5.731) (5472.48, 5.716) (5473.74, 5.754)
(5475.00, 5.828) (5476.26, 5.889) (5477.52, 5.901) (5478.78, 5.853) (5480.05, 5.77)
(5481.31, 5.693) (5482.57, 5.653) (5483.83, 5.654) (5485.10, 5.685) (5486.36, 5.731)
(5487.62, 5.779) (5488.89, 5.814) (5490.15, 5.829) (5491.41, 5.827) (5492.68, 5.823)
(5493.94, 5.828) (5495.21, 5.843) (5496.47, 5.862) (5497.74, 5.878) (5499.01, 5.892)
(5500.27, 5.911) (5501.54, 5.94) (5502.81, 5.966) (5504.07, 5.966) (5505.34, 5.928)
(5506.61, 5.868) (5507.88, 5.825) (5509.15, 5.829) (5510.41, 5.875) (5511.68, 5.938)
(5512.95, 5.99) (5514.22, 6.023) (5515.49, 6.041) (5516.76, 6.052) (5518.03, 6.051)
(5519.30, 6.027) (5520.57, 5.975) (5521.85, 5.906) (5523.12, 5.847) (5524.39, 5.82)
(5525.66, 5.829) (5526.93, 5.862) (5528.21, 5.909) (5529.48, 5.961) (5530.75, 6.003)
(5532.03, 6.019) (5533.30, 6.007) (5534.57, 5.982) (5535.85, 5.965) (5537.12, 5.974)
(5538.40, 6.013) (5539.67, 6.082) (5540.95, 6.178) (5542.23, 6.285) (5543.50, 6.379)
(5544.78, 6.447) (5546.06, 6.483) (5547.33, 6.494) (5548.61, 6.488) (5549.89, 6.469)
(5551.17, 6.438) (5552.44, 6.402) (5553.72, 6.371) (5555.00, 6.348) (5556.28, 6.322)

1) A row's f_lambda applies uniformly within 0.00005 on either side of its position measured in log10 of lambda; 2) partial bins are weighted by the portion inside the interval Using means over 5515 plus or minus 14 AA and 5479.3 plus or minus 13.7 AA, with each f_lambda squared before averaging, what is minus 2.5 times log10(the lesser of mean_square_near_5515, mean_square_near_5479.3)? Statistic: -3.82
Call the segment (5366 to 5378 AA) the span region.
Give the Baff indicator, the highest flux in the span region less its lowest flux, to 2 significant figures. 0.54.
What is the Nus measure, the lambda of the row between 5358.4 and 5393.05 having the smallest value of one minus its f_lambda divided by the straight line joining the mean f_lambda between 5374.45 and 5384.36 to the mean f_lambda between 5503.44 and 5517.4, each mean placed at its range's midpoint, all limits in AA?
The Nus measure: 5370.12 AA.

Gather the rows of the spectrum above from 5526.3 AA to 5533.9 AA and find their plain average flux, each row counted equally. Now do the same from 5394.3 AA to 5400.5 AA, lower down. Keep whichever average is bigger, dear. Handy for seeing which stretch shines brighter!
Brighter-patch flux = 6.04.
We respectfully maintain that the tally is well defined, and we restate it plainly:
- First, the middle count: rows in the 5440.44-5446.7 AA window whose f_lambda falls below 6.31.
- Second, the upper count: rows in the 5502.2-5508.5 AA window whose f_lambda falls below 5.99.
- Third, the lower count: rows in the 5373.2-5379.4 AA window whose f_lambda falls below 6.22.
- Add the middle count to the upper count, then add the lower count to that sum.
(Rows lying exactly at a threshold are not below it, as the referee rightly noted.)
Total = 7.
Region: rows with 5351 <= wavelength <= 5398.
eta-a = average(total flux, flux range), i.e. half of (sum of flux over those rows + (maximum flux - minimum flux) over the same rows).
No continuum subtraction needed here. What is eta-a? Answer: 121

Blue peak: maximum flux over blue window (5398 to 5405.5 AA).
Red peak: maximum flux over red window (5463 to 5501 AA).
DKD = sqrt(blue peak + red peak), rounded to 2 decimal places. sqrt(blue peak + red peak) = 3.48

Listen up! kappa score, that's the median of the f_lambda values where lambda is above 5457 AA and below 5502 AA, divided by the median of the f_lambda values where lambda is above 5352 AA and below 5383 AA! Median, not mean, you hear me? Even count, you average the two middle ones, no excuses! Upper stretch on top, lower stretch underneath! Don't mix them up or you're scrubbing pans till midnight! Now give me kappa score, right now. 0.90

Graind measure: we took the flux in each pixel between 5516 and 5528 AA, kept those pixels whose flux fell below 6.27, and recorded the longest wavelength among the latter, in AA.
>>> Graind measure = 5526.93 AA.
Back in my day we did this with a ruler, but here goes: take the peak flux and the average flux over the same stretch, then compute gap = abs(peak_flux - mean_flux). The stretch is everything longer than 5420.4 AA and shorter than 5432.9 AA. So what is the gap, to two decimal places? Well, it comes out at 0.18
